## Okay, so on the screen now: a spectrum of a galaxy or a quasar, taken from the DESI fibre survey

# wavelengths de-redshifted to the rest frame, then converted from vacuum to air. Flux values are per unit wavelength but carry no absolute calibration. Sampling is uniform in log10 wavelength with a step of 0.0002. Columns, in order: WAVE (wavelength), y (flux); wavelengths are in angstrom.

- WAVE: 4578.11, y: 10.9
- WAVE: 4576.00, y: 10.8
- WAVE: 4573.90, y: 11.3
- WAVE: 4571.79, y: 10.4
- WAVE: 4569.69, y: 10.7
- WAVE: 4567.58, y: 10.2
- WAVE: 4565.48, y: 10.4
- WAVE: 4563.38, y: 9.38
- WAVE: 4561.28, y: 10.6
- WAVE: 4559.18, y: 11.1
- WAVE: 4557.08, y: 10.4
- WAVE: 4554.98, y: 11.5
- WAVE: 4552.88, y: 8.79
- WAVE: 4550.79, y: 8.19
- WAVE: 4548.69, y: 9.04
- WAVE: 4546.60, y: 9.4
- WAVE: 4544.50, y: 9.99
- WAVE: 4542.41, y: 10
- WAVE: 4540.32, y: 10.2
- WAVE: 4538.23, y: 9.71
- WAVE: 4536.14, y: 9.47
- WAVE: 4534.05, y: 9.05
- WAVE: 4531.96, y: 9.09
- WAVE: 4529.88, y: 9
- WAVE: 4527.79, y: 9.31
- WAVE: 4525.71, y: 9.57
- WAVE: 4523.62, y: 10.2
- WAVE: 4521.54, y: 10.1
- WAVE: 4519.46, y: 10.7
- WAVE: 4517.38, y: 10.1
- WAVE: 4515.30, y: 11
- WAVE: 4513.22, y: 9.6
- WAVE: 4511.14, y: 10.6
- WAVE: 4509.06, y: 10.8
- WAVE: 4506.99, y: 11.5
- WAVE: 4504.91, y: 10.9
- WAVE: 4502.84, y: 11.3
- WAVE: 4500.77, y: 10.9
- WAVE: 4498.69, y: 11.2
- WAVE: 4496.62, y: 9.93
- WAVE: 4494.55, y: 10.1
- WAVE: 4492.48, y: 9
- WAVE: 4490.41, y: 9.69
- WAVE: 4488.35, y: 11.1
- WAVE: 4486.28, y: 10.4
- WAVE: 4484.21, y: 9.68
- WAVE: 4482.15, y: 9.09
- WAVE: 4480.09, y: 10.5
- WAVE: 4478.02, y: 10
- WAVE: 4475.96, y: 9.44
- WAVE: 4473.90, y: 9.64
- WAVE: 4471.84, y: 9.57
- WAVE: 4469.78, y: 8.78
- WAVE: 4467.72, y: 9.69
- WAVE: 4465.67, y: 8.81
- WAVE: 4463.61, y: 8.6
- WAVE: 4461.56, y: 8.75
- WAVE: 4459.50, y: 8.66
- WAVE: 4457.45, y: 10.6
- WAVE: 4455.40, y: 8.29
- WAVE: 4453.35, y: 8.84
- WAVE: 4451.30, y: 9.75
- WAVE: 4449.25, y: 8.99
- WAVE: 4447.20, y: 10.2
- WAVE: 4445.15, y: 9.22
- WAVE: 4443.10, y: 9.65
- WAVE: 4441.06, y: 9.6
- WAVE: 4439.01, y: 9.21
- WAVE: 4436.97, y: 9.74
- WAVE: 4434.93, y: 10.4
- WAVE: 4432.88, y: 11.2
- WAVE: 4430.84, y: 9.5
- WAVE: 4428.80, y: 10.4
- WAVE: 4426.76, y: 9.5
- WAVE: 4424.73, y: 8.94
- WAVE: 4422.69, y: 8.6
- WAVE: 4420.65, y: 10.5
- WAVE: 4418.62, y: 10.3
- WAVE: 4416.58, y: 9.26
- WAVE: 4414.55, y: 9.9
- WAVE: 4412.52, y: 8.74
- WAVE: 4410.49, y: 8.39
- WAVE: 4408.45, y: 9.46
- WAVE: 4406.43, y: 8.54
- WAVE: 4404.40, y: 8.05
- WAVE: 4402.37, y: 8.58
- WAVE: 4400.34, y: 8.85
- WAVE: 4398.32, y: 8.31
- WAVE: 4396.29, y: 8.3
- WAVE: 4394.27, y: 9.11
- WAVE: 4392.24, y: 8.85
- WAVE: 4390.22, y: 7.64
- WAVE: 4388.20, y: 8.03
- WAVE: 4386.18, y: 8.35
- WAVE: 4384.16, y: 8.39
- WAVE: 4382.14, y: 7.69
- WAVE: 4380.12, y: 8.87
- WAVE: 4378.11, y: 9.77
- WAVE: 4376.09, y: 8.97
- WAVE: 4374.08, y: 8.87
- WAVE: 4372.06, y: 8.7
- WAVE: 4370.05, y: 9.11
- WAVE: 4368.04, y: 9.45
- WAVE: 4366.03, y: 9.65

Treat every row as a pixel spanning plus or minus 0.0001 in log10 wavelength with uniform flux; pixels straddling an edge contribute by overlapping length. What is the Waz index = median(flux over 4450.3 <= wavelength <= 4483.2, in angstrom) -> 9.3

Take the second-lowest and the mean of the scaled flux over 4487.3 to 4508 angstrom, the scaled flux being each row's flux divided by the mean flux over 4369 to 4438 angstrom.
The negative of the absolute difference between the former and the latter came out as -0.10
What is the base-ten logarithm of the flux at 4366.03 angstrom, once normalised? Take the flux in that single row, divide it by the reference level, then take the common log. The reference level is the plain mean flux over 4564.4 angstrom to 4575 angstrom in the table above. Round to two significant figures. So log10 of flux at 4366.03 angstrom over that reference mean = -0.041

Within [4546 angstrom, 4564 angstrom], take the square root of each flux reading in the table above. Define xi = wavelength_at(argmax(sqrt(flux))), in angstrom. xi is 4554.98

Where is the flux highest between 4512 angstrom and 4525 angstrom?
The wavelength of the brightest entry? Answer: 4515.30 angstrom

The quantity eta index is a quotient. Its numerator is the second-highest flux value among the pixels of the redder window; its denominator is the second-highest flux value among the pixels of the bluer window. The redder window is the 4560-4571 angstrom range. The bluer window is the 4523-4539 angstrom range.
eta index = 1.09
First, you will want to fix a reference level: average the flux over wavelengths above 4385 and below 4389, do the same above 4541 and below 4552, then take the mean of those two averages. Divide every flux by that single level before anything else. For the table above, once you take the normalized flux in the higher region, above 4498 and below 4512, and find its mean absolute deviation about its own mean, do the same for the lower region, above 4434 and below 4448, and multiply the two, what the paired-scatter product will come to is 0.0012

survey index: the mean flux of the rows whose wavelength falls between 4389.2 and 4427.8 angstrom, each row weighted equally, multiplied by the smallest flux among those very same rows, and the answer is 68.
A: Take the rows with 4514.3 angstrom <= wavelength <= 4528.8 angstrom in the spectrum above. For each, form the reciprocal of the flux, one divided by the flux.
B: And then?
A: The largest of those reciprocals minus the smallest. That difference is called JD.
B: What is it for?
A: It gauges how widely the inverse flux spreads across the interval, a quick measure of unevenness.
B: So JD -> 0.0165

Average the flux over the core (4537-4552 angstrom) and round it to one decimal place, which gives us 9.5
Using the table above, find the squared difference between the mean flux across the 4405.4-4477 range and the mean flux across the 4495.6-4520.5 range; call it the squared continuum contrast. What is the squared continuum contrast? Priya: 1.67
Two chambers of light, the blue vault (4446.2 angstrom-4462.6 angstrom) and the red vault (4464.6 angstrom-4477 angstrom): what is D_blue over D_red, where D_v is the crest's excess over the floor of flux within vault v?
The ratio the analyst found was 2.5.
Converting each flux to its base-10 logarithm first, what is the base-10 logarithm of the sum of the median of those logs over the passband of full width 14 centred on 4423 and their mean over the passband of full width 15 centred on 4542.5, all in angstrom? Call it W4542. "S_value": 0.293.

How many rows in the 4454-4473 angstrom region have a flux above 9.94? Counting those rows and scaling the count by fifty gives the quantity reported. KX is 50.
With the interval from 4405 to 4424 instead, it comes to 100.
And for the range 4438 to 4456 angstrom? 50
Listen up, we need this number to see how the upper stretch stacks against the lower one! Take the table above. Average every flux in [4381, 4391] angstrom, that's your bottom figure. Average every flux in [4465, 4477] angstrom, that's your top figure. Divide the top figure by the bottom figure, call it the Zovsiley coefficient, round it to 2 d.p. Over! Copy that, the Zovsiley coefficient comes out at 1.16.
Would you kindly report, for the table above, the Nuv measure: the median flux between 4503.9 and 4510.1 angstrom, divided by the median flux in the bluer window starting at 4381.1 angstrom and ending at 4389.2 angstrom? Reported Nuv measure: 1.33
